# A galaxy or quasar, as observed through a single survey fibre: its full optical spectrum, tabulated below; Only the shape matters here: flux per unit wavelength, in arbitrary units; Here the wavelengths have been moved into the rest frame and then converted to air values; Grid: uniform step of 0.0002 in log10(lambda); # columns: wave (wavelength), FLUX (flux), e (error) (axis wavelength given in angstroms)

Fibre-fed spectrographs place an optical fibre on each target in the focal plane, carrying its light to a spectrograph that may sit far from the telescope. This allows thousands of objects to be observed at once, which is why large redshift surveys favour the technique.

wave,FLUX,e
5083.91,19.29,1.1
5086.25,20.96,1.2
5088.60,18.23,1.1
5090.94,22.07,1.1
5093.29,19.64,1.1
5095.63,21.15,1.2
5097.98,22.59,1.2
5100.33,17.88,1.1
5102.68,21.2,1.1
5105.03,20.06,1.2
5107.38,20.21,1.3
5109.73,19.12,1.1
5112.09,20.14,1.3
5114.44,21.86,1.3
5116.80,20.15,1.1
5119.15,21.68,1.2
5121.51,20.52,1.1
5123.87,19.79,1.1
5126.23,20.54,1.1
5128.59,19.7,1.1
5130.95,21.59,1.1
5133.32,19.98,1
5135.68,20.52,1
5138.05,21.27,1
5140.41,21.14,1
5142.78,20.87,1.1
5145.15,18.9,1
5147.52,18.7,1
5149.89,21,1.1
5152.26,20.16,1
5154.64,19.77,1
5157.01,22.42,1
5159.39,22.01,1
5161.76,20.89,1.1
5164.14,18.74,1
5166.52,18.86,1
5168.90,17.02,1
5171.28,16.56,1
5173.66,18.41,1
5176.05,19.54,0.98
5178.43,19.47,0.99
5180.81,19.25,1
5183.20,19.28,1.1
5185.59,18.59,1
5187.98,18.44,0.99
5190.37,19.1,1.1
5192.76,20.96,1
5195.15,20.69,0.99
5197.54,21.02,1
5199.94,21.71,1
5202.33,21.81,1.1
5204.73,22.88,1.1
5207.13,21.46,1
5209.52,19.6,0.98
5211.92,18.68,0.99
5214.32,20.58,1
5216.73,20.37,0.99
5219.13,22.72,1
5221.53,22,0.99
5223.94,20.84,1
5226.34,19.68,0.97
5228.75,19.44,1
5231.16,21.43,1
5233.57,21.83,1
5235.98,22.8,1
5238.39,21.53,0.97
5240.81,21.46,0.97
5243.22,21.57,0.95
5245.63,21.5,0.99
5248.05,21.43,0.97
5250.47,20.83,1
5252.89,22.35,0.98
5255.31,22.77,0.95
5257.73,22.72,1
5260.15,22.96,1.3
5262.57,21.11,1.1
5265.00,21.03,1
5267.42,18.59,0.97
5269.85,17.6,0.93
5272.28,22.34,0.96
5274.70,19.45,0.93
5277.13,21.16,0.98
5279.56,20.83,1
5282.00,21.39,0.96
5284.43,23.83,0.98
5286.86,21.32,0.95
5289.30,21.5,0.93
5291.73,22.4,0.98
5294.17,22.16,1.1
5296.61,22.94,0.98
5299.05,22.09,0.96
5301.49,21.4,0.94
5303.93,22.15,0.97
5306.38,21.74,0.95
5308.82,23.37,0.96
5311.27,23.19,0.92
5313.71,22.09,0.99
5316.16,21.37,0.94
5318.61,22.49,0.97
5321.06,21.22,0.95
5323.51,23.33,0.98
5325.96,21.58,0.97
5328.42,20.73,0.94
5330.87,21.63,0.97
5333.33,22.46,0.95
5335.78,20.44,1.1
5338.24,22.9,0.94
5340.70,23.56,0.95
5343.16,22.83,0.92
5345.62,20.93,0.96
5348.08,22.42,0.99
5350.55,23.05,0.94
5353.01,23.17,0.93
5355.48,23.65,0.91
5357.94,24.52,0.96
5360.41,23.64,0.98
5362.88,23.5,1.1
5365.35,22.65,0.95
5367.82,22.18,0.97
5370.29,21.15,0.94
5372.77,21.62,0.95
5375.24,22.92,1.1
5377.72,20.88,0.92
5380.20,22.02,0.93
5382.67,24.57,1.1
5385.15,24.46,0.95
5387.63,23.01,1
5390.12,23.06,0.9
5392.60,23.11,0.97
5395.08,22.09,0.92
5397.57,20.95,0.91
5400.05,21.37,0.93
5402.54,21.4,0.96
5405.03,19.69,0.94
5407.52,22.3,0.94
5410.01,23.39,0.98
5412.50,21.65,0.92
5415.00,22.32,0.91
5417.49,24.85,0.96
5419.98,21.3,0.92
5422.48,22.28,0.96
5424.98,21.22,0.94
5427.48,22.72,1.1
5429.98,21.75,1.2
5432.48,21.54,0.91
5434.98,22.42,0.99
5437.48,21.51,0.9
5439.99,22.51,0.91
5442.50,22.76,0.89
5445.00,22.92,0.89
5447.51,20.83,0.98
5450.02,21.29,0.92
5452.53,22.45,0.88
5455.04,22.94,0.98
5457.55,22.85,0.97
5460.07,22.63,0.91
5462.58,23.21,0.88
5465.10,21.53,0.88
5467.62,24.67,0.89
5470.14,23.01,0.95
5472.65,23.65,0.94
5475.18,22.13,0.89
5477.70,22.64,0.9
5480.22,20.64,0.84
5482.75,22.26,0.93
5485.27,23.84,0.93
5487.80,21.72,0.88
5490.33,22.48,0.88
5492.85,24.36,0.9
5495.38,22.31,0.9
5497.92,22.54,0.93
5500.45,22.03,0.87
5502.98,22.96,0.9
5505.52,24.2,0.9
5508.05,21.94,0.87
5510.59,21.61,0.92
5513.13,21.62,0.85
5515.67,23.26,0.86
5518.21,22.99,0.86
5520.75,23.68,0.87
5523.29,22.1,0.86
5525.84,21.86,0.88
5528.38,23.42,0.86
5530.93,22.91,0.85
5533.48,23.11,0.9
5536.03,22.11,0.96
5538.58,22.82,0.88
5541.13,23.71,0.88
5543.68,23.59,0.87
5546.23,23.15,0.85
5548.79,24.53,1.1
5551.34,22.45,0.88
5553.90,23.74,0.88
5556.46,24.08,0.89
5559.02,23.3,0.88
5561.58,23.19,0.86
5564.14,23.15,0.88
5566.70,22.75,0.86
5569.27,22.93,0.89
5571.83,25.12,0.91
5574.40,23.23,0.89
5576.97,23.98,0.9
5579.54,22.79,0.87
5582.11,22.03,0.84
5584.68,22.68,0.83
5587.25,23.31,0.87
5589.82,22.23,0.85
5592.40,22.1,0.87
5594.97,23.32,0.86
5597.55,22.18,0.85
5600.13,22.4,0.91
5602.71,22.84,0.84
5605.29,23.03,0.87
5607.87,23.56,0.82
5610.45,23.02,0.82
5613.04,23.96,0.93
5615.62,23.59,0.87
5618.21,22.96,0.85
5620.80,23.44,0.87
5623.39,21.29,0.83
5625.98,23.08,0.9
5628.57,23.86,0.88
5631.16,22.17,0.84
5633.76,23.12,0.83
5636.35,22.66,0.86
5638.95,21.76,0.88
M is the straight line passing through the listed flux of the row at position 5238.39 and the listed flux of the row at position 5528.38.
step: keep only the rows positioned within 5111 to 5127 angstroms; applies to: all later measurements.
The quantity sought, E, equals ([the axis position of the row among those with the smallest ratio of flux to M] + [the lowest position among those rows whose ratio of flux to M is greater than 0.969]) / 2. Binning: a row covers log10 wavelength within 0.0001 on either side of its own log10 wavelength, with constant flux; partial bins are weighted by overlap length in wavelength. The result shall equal 5118.0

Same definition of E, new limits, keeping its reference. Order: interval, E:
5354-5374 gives 5362.9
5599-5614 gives 5604.0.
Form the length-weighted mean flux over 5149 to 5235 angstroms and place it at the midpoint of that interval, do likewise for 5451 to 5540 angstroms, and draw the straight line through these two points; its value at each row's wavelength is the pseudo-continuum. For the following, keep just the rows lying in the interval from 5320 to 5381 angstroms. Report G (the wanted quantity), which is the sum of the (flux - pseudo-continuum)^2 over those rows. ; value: 47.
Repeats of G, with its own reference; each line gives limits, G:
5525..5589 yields 13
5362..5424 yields 44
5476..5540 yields 19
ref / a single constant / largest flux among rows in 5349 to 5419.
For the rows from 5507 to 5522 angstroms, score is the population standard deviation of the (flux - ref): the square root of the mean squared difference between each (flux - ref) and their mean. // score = 0.83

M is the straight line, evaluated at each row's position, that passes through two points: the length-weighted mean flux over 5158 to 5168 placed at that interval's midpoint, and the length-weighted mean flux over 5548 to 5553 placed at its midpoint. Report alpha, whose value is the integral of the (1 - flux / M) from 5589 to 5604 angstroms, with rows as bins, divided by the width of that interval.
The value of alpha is 0.05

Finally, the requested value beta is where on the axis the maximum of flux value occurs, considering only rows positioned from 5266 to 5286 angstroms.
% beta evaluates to 5284.43 angstroms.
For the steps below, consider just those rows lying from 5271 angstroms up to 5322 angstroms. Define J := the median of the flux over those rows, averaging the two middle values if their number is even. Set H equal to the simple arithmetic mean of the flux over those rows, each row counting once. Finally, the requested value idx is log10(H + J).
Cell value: 1.64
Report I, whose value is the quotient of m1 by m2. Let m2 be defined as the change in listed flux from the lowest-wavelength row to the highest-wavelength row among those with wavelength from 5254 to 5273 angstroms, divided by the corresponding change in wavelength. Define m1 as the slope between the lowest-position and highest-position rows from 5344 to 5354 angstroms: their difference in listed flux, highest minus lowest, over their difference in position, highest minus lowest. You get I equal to -12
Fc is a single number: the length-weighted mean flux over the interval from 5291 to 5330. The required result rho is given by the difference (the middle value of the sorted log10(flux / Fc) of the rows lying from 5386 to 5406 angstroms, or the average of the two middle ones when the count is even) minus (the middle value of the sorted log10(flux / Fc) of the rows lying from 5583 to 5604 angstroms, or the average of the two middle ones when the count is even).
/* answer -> -0.02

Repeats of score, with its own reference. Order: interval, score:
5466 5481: 1.25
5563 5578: 0.81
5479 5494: 1.25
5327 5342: 1.13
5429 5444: 0.50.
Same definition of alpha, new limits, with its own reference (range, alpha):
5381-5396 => -0.06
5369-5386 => -0.02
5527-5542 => 0.01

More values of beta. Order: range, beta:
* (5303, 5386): 5382.67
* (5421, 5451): 5445.00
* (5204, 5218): 5204.73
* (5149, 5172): 5157.01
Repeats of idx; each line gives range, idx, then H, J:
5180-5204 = 1.60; 20.1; 20.0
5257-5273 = 1.62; 20.9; 21.1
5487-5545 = 1.66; 22.8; 22.8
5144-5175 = 1.58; 19.5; 18.9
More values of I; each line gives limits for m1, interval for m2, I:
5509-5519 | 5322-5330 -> 0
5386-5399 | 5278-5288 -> -3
